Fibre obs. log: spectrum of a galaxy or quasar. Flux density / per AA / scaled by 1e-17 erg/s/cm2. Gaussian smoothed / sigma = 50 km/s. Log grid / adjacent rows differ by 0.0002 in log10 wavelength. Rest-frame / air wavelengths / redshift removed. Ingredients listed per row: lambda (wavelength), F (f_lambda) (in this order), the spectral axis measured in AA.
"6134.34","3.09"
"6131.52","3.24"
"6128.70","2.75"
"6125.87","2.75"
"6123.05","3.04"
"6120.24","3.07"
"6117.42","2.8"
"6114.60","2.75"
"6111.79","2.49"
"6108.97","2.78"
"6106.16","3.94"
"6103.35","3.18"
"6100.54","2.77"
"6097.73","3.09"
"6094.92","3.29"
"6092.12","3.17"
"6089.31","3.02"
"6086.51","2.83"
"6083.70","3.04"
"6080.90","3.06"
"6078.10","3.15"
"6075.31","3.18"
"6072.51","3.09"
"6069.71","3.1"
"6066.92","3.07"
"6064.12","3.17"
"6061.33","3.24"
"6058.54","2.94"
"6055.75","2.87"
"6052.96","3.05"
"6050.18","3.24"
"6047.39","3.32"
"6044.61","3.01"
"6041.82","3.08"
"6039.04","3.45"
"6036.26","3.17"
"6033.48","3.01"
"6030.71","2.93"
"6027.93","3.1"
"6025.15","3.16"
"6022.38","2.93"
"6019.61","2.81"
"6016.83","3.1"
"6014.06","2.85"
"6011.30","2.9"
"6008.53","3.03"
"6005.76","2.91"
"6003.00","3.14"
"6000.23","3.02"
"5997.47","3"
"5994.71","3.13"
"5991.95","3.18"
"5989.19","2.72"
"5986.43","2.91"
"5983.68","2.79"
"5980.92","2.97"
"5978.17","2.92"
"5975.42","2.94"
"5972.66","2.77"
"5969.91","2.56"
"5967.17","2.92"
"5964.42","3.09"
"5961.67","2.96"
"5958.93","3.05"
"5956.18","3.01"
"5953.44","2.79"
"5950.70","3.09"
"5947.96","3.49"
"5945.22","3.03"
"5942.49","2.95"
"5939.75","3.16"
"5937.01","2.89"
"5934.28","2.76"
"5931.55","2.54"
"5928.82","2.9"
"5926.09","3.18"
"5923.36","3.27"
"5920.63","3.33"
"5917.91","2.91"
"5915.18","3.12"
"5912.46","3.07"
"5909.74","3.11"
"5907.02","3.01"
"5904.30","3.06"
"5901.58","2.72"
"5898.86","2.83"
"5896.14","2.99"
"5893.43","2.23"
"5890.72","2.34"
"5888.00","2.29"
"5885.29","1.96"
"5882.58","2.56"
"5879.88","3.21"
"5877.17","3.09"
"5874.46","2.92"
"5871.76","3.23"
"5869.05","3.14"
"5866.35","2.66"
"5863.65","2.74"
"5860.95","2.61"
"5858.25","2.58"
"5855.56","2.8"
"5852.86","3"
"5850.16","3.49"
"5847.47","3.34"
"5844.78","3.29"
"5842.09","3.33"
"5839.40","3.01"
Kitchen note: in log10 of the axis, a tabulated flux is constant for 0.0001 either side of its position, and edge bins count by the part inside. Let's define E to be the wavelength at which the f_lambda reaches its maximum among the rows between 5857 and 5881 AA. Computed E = 5871.76 AA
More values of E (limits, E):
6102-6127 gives 6106.16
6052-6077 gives 6061.33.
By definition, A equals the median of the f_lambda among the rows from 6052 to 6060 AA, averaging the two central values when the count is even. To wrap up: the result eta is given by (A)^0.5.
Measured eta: 1.71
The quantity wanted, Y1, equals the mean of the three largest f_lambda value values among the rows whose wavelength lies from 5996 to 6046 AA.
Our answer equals 3.26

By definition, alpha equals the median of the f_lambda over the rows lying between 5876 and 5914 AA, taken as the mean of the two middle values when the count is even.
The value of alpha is 2.91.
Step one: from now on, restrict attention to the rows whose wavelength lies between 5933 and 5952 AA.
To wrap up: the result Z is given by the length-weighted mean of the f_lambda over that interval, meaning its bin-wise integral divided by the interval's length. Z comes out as 3.05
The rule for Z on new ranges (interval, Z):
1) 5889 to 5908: 2.73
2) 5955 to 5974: 2.91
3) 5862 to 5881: 2.99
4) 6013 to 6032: 2.98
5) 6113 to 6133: 2.91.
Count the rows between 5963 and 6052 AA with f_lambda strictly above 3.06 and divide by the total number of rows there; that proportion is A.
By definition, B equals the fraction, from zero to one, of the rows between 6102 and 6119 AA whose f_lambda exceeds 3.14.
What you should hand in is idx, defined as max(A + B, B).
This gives 0.71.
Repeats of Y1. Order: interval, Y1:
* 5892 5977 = 3.36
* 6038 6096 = 3.35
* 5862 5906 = 3.19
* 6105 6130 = 3.35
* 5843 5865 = 3.37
